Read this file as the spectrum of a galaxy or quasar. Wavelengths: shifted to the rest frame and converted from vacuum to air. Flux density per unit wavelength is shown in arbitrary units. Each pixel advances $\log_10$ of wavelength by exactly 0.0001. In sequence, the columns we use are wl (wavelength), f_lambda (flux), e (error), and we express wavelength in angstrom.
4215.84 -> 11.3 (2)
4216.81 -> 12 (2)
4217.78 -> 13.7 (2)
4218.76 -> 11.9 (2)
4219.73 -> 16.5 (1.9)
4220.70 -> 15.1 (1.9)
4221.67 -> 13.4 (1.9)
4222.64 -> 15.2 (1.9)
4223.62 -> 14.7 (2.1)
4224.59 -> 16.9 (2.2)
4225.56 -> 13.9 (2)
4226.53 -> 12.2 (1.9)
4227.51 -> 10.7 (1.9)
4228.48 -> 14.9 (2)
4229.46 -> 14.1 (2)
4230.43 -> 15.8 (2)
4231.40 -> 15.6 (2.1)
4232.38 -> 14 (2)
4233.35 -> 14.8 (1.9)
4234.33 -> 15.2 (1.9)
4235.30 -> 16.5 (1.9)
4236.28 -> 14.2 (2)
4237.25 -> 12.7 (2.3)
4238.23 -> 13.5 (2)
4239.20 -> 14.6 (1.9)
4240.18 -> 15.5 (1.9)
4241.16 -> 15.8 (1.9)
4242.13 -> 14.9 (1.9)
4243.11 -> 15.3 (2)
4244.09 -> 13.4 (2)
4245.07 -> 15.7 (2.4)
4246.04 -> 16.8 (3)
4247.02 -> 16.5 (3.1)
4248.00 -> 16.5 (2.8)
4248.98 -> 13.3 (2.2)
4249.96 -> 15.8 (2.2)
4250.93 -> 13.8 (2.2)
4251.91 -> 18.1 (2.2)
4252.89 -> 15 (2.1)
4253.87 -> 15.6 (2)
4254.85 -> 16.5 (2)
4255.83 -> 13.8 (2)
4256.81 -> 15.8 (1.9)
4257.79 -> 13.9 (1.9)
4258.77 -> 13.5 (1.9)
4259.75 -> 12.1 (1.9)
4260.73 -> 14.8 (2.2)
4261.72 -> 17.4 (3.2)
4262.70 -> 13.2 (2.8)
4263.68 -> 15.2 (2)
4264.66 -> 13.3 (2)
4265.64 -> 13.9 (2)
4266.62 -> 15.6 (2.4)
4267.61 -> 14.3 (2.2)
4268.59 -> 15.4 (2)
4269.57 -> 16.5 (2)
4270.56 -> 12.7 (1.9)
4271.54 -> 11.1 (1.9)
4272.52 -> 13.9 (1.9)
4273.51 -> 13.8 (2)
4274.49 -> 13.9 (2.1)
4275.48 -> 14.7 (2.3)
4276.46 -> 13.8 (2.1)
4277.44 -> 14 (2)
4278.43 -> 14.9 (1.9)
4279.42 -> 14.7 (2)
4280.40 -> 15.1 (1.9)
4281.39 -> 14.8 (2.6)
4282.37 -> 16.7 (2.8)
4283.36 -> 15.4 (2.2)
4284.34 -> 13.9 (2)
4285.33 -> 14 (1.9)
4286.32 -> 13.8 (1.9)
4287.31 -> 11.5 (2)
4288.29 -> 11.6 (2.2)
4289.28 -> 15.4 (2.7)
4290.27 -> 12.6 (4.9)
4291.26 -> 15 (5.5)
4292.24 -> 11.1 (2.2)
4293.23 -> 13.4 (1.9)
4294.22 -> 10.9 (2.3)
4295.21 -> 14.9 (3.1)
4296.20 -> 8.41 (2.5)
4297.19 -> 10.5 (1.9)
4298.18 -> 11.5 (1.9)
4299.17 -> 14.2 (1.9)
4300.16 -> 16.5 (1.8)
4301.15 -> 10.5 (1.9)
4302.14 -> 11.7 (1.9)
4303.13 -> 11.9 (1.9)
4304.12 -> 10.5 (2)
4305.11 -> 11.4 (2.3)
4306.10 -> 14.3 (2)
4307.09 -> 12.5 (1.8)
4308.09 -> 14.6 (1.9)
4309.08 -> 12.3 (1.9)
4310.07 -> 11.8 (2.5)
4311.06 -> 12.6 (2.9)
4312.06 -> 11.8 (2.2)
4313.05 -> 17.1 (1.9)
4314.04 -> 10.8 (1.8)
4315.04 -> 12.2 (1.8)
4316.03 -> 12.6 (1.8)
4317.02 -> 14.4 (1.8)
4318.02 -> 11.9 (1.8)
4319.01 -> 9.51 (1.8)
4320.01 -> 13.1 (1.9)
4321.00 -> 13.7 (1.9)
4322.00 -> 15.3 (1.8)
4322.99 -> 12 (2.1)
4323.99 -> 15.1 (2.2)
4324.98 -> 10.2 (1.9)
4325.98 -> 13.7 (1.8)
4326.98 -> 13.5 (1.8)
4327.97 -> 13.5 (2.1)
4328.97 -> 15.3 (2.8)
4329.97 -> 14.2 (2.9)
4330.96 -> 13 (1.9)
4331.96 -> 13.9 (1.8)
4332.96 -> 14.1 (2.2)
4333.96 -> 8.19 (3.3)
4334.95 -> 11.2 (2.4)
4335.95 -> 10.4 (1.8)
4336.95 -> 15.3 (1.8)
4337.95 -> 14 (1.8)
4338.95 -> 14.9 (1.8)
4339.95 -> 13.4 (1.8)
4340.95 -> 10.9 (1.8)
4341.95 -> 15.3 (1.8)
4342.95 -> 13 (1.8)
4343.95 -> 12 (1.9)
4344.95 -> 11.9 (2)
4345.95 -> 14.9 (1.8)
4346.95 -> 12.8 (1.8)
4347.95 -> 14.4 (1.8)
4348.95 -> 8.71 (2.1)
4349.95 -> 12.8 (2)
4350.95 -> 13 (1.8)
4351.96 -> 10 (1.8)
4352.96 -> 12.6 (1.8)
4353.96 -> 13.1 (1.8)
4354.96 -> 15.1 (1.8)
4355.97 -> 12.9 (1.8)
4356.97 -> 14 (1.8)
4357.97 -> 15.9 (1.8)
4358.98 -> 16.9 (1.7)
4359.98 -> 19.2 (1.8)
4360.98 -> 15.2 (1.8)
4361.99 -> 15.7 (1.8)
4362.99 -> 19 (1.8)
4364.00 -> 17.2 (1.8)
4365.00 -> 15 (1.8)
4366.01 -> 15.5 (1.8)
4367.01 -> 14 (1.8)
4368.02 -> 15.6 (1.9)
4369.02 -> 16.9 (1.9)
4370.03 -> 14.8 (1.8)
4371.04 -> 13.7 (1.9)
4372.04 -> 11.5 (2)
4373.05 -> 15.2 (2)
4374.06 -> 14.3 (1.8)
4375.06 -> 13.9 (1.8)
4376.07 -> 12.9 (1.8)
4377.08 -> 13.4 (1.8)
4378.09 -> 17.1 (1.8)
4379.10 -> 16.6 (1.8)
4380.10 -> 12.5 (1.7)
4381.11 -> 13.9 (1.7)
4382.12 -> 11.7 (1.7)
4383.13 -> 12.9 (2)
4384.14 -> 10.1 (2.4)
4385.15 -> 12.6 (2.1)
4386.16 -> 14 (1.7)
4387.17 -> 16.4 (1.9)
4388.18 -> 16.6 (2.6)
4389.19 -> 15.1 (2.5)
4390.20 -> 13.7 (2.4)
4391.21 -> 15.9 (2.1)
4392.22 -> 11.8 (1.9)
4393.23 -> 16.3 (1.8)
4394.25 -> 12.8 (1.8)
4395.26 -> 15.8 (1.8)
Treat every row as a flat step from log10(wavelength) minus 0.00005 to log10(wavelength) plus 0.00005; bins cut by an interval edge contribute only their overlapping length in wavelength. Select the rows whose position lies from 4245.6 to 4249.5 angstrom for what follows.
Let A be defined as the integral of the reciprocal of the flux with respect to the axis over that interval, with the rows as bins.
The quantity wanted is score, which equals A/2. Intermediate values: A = 0.249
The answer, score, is 0.125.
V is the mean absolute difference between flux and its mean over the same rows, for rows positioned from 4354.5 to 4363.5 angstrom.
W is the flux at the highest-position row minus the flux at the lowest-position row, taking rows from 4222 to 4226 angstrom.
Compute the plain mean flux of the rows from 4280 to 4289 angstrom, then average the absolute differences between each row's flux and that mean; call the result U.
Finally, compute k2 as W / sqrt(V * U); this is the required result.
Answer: -0.9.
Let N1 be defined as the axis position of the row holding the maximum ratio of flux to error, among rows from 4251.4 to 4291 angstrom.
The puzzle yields 4256.81 angstrom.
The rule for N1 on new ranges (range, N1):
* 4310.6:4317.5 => 4313.05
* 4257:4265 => 4263.68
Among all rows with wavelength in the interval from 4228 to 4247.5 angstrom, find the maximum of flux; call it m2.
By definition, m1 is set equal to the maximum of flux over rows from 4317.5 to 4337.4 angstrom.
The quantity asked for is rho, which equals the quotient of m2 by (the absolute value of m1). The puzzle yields 1.10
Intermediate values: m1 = 15.3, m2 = 16.8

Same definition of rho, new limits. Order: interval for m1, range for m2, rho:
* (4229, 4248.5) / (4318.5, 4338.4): 0.91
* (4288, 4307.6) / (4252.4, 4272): 1.05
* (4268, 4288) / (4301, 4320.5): 1.02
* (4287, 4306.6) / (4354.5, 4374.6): 1.16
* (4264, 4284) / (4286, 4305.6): 0.99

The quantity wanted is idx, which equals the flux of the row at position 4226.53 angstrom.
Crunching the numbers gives 12.2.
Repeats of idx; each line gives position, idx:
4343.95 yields 12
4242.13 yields 14.9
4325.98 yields 13.7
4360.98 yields 15.2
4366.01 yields 15.5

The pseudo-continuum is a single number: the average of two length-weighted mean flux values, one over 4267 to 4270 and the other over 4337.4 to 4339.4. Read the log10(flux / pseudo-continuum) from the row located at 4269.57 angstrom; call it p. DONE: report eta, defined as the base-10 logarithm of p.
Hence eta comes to -1.4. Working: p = 0.044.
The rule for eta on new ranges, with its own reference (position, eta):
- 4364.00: -1.2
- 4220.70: -2.3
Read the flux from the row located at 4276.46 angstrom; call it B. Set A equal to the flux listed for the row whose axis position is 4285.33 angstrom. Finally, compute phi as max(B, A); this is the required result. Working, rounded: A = 14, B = 13.8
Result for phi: 14.0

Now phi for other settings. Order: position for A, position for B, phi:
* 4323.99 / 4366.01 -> 15.5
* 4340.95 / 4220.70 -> 15.1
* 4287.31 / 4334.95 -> 11.5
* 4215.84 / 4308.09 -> 14.6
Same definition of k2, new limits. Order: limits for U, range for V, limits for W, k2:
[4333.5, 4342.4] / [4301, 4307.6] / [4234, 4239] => -1.2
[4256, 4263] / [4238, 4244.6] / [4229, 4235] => 1.1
